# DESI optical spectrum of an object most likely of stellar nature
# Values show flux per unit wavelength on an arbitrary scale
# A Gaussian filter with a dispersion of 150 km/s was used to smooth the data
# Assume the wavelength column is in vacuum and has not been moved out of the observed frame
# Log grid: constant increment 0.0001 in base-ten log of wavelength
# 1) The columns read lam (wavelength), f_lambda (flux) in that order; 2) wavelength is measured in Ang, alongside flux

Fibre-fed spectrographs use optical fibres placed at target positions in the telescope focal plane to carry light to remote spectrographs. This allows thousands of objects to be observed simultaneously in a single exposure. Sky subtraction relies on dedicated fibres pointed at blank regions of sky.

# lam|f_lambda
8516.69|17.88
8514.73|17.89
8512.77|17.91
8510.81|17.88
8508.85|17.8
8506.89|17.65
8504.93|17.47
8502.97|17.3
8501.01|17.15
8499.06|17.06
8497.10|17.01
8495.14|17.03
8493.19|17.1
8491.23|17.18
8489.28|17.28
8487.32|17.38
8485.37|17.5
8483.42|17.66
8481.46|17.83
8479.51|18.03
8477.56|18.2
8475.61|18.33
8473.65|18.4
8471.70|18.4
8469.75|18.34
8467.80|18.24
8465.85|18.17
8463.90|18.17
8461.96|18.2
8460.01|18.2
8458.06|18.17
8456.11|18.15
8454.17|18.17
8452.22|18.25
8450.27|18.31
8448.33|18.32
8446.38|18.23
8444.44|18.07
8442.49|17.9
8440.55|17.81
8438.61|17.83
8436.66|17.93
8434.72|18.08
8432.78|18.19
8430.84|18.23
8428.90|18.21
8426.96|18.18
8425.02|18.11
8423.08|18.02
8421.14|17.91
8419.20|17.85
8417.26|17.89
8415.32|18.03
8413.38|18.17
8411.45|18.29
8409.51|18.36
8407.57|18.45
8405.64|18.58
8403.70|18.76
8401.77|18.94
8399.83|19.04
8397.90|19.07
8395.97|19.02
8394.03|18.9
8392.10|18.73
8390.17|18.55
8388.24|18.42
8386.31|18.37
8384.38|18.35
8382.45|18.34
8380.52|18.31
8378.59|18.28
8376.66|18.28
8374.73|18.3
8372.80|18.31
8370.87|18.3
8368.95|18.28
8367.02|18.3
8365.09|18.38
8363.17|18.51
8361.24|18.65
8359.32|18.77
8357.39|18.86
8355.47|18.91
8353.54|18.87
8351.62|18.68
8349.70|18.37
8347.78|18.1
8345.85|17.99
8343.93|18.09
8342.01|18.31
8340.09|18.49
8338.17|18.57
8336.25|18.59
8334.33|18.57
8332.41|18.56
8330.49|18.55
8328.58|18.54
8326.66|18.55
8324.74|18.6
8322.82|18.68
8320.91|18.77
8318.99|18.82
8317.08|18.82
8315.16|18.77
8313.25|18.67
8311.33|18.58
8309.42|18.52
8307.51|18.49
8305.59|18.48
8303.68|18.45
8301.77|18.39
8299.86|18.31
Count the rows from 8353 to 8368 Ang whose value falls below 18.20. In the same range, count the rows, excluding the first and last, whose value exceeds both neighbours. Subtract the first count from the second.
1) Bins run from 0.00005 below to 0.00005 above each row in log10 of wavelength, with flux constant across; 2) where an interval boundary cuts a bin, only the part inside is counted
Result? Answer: 1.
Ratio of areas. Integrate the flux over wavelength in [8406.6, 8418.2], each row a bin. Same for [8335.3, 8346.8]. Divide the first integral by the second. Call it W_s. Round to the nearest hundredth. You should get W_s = 1.00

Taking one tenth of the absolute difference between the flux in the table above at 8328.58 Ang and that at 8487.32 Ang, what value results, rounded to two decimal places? 0.12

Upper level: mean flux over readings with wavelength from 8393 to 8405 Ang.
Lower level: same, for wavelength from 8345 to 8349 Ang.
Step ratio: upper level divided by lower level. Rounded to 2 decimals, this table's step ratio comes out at 1.05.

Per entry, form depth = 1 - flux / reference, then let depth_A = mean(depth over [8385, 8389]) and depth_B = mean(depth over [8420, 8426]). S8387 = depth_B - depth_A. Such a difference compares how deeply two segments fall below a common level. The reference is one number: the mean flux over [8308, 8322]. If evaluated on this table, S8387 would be 0.020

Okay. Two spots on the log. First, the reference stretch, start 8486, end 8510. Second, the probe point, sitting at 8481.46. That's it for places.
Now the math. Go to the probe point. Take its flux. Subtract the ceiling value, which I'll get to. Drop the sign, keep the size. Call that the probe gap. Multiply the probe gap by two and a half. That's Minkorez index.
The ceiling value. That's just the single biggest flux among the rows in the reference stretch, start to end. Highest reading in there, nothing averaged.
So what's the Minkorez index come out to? 0.1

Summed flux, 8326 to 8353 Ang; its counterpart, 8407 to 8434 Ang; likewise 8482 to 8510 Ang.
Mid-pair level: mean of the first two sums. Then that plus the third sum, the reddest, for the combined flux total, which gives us 498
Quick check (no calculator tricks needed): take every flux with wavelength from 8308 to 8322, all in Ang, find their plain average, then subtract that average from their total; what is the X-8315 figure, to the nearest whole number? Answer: 112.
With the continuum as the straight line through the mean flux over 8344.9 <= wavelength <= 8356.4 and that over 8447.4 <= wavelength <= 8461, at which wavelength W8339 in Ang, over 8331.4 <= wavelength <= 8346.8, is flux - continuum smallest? 8345.85 Ang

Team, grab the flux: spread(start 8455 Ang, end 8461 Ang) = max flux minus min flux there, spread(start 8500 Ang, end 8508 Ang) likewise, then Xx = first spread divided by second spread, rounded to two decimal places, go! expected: 0.10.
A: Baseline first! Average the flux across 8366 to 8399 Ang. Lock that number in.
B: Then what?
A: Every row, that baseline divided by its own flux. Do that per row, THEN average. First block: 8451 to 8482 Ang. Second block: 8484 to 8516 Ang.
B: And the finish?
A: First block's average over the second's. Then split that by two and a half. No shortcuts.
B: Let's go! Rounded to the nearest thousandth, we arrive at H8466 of 0.383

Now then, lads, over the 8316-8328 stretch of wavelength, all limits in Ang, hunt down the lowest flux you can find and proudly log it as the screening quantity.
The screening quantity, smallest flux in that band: 18.55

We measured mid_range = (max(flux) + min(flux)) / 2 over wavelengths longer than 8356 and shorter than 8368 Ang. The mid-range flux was 18.6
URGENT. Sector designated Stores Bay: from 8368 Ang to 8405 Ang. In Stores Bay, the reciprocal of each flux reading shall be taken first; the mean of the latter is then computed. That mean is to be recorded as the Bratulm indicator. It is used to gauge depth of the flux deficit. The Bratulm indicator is 0.0539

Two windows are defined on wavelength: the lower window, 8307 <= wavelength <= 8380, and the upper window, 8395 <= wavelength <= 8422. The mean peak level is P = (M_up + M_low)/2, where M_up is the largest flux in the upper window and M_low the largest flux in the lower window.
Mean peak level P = 19.0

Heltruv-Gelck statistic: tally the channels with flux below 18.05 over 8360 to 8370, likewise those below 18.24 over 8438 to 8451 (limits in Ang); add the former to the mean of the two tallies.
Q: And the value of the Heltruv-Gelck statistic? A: 2.5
